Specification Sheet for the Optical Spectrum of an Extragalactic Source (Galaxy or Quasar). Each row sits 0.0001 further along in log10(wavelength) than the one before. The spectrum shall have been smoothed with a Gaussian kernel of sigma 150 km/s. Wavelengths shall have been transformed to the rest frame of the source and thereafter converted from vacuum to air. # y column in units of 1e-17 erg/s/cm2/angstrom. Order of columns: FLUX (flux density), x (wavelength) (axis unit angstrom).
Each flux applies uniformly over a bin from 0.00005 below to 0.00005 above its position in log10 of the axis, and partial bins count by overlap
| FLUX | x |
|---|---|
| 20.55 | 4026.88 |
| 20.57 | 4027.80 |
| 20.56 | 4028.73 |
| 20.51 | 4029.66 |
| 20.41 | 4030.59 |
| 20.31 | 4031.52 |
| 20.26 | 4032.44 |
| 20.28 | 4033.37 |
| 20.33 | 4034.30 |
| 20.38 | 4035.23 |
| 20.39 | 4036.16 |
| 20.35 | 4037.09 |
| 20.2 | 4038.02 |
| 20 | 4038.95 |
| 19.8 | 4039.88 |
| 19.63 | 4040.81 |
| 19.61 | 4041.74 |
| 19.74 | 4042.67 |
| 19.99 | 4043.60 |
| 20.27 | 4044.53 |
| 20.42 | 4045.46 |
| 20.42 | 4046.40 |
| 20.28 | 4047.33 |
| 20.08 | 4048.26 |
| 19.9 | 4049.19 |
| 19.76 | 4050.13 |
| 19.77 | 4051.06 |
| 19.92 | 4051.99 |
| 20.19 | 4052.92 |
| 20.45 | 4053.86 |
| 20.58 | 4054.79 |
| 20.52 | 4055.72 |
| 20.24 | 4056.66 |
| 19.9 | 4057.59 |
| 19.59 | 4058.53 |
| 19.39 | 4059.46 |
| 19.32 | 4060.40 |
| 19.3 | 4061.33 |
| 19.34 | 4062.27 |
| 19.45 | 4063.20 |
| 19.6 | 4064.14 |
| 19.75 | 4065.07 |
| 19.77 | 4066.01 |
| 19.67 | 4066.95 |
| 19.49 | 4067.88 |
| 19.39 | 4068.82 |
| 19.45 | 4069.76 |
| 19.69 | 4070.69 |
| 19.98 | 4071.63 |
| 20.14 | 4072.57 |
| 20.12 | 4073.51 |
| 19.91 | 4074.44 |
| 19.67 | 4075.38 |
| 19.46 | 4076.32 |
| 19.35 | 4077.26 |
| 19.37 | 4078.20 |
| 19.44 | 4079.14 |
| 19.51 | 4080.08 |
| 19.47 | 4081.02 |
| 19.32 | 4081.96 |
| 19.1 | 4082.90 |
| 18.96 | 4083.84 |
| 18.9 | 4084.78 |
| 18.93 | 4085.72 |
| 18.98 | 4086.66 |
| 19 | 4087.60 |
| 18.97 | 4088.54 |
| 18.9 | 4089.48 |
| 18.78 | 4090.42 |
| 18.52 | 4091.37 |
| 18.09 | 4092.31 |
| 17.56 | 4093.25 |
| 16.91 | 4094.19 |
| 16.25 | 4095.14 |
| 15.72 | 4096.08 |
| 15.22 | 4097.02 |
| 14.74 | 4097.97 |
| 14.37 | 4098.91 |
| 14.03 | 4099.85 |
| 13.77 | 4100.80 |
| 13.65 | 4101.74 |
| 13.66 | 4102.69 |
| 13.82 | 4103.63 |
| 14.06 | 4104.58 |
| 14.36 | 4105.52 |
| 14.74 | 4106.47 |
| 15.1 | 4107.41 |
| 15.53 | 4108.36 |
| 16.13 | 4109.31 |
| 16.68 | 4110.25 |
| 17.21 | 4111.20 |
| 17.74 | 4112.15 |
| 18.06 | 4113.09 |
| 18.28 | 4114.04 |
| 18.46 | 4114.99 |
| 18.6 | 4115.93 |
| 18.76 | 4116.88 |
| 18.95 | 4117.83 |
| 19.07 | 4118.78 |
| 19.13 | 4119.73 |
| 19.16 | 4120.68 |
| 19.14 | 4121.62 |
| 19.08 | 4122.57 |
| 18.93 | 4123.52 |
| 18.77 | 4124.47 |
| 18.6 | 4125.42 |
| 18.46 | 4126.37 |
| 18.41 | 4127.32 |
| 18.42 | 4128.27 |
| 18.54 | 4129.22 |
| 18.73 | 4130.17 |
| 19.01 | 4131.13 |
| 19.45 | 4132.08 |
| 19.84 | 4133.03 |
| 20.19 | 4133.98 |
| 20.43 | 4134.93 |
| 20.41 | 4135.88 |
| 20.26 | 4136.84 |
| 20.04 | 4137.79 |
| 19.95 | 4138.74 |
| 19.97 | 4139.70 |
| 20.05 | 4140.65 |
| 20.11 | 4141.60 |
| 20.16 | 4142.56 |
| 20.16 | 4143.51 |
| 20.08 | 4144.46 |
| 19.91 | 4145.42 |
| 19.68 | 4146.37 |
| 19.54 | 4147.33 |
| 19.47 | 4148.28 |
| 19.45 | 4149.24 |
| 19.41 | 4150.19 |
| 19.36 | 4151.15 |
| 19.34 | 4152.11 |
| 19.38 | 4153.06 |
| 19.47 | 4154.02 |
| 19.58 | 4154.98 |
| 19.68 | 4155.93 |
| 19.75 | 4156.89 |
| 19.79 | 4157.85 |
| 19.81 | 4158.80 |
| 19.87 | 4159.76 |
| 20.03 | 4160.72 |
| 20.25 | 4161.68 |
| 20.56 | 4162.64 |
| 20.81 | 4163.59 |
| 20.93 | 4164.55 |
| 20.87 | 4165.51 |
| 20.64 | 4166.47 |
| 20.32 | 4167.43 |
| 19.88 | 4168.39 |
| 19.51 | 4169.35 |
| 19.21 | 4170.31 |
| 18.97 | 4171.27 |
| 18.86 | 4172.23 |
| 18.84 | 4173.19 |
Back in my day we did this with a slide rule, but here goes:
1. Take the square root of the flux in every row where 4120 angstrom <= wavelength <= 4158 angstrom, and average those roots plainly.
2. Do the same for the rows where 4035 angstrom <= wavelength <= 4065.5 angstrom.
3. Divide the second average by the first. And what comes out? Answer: 1.01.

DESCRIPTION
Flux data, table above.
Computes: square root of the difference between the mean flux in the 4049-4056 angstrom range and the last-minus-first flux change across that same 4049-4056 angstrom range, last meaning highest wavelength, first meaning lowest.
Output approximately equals 4.42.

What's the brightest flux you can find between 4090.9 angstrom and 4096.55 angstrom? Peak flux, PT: 18.52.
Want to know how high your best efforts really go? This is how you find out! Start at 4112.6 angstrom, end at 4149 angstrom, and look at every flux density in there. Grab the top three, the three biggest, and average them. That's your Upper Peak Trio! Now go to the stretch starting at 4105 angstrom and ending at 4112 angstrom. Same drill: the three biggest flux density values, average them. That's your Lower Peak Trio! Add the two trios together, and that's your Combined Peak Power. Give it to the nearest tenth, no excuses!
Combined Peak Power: 37.0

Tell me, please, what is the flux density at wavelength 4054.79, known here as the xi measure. 20.58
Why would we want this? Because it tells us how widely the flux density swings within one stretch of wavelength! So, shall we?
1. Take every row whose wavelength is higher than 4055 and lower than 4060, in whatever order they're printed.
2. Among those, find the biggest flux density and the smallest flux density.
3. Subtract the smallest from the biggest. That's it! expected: 1.1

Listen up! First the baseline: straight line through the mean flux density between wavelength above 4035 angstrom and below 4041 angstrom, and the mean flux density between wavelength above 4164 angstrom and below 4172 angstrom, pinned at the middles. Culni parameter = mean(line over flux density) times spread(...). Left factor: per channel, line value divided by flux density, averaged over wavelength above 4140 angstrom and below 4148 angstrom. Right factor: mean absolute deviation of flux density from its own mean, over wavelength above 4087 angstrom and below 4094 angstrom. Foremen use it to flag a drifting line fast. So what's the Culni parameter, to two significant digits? 0.42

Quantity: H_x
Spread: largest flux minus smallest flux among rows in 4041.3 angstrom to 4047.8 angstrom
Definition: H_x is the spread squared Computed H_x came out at 0.66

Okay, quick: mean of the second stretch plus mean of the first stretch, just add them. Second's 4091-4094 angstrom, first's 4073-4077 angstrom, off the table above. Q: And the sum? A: 37.8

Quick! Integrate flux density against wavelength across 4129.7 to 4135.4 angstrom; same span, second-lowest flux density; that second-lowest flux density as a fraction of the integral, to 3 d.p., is 0.170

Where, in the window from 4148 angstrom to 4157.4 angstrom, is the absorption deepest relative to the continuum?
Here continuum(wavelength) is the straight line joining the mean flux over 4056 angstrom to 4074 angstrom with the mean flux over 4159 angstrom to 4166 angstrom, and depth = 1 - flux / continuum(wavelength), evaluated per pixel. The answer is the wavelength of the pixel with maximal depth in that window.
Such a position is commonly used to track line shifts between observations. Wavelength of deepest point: 4152.11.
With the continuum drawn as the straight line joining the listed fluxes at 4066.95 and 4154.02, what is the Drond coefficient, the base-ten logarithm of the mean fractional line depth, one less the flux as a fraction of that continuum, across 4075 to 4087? -1.7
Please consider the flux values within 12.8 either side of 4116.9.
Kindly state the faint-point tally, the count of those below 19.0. 22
